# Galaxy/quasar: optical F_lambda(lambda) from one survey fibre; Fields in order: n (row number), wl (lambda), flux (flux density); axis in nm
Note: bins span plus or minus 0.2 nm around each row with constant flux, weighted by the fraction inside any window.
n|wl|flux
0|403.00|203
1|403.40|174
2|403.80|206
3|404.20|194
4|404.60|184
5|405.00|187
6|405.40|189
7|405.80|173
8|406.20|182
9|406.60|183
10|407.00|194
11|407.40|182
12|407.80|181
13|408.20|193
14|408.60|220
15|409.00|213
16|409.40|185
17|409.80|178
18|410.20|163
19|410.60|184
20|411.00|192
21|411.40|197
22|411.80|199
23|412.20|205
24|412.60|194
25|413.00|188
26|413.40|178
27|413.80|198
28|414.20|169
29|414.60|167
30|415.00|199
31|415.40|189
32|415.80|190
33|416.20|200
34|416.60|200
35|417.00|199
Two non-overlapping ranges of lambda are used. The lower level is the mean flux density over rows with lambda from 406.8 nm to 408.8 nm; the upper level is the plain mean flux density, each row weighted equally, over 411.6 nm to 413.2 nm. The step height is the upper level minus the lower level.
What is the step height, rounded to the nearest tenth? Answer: 2.5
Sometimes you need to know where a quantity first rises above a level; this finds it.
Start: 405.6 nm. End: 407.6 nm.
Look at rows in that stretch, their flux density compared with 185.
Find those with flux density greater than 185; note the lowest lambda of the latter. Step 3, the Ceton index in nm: 407.00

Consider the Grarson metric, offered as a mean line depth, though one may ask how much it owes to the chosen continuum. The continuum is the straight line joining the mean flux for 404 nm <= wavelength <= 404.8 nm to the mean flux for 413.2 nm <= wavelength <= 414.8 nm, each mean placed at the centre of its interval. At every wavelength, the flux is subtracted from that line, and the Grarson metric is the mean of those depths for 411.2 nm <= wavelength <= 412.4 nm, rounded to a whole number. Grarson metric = -20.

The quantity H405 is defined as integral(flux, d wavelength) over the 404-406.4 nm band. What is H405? 444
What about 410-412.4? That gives 456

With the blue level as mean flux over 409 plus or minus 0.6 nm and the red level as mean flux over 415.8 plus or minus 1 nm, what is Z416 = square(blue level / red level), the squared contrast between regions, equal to 1.11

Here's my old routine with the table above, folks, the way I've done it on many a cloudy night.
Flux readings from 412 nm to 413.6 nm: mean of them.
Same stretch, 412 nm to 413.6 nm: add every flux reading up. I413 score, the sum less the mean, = 574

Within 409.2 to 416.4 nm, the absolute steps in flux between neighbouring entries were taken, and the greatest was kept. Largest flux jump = 32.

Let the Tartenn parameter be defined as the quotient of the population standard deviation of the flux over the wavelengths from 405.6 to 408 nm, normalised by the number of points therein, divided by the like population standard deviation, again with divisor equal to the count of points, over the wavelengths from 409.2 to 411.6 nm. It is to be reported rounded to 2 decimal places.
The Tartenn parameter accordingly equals 0.56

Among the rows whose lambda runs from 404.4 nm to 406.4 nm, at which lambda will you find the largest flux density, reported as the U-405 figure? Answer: 405.40 nm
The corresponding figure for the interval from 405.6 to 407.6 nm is 407.00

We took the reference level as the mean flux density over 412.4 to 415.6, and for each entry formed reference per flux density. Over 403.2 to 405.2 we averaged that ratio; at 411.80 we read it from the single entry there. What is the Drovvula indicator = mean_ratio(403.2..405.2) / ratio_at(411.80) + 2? 3.06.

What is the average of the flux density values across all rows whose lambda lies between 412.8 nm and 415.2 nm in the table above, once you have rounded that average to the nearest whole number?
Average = 183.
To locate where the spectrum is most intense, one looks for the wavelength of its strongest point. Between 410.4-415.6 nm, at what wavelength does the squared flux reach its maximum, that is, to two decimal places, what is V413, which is 412.20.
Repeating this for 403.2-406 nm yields 403.80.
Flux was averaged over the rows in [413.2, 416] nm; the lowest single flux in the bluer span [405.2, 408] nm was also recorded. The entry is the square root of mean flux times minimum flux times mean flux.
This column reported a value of 2424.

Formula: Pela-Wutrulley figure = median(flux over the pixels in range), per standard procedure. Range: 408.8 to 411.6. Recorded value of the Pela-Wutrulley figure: 185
